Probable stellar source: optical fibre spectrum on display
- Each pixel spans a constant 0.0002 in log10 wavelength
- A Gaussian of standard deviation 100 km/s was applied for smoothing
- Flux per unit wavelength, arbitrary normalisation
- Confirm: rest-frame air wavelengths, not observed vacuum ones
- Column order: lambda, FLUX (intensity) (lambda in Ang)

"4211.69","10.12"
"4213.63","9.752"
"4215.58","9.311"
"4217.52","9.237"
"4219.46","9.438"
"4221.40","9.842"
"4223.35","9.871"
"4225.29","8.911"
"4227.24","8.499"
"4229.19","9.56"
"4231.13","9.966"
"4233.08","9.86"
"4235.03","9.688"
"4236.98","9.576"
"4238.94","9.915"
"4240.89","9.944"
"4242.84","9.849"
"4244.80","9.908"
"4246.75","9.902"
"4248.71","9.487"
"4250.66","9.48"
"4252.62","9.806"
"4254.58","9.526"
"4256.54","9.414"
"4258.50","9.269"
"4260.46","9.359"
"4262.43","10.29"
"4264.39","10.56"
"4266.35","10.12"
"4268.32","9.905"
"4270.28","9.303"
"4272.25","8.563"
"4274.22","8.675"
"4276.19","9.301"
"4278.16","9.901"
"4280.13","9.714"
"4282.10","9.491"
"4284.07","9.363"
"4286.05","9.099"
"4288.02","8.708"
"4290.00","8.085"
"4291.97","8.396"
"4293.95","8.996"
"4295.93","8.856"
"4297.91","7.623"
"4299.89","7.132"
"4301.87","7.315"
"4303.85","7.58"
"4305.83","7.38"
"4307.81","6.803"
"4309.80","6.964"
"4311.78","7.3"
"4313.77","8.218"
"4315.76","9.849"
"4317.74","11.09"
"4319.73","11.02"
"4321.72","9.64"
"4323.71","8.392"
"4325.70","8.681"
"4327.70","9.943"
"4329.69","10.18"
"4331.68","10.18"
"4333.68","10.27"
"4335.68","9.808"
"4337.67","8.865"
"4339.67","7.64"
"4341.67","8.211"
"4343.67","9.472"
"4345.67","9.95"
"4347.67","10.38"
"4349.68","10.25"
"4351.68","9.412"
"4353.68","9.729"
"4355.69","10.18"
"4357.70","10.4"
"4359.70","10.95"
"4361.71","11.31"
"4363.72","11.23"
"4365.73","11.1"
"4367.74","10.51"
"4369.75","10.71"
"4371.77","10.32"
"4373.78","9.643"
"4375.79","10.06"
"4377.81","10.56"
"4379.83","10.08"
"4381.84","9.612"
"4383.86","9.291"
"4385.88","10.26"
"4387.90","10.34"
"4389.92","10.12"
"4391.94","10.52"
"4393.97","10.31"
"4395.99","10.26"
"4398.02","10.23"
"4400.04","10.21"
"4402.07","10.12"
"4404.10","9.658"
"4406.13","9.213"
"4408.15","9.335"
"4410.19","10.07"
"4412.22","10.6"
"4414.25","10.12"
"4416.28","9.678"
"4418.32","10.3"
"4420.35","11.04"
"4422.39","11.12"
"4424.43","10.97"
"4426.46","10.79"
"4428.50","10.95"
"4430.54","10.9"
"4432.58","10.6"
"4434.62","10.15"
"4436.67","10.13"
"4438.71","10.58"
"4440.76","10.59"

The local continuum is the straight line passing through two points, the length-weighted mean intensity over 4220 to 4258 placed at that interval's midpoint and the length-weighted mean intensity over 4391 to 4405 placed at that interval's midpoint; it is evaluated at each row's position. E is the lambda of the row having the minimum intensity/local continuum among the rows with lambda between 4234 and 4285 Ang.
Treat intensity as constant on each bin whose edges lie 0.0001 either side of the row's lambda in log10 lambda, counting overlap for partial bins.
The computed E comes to 4272.25 Ang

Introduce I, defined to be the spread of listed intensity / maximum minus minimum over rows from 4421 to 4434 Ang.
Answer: 0.5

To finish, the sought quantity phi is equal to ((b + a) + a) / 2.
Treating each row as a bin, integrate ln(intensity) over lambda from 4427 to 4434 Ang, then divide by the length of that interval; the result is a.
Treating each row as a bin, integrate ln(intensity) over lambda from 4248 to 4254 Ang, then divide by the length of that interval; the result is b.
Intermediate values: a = 2.38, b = 2.26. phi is 3.51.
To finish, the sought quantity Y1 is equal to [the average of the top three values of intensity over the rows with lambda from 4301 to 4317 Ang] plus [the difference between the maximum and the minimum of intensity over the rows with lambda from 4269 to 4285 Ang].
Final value 9.9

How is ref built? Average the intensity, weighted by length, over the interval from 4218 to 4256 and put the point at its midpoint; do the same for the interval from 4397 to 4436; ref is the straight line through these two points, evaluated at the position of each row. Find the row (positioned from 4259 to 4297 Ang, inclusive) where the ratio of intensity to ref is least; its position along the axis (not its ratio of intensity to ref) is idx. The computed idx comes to 4290.00 Ang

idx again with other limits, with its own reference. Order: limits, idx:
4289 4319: 4307.81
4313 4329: 4313.77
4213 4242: 4227.24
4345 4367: 4351.68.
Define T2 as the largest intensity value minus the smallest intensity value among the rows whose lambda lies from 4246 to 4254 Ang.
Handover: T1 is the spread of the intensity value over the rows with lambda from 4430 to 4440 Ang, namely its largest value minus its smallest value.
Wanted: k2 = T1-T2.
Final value 0.3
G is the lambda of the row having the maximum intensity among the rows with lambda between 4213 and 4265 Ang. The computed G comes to 4264.39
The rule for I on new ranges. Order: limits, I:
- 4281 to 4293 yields 1.4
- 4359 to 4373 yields 1.0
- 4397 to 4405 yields 0.6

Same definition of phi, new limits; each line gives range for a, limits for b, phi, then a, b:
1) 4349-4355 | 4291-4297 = 3.36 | 2.28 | 2.16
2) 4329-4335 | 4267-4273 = 3.44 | 2.32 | 2.23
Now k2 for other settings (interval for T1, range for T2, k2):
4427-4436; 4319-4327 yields -1.8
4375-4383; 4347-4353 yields 0.0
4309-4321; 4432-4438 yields 3.7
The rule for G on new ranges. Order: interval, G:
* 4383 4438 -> 4422.39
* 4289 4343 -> 4317.74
